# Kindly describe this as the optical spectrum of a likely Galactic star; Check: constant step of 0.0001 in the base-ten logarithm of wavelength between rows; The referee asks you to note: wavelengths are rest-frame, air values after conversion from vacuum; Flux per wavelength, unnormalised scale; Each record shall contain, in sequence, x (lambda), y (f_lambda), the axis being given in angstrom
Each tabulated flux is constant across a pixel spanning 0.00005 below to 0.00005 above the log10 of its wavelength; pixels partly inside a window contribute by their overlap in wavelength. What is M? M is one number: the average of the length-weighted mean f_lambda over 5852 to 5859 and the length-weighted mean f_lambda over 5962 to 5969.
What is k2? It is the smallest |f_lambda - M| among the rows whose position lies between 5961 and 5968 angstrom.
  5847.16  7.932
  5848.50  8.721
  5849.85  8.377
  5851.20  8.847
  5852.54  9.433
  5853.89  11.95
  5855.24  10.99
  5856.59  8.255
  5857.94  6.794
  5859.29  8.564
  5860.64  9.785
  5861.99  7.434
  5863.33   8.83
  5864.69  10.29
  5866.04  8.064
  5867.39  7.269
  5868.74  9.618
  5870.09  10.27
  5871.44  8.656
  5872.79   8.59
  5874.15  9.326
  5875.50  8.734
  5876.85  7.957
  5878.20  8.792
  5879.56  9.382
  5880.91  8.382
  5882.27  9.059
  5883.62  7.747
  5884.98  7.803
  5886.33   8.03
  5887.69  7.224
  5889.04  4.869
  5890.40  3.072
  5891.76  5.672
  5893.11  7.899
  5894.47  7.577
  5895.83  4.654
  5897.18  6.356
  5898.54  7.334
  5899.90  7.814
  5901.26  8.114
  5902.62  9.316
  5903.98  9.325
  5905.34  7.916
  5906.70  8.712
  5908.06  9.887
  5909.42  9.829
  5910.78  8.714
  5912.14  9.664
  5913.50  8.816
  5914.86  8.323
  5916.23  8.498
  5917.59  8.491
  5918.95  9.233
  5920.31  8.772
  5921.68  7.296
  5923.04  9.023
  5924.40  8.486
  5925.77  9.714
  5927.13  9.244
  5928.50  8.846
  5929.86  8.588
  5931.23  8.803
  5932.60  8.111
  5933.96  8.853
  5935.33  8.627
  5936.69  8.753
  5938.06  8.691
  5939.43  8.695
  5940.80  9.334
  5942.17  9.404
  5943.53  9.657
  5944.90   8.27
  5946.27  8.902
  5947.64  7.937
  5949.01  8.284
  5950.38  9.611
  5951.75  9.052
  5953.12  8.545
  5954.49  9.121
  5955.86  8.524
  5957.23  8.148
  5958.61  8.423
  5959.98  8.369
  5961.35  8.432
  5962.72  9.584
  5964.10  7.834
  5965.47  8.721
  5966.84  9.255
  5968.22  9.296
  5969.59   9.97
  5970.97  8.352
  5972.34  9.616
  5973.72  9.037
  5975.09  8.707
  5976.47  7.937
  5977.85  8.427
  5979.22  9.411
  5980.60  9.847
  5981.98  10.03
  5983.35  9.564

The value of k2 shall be 0.07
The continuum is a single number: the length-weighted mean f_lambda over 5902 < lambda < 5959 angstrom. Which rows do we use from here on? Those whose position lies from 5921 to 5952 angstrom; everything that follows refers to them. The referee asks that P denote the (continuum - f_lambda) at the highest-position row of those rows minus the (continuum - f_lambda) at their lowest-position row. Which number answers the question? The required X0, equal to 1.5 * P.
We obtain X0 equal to -2.6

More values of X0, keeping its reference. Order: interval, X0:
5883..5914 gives -1.6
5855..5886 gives 4.8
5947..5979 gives -0.7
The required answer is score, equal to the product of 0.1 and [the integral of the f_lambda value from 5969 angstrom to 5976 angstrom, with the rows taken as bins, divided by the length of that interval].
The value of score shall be 0.91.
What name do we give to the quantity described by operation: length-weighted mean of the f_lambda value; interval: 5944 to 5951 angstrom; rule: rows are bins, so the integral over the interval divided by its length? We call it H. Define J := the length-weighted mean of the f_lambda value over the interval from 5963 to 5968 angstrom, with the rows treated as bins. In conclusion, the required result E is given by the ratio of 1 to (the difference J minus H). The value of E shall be 8.4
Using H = 8.62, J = 8.7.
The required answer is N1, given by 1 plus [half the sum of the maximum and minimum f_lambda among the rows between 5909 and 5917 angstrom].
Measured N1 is 10.1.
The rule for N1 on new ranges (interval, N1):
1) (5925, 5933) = 9.9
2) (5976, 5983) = 10.0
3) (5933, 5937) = 9.7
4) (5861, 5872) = 9.8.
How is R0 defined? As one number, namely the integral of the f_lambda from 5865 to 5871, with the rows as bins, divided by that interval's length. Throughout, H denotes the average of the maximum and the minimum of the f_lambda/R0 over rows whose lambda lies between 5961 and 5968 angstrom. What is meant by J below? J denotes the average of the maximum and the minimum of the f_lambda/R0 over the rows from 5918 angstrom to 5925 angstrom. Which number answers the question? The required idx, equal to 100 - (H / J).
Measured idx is 98.9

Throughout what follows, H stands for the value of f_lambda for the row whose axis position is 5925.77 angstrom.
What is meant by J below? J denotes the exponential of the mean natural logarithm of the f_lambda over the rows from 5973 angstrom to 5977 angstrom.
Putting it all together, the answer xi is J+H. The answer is 18.3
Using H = 9.714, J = 8.5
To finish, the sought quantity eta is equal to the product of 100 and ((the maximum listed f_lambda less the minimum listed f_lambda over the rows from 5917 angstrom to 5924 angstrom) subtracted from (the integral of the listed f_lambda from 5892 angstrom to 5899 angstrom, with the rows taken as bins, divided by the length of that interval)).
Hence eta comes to 475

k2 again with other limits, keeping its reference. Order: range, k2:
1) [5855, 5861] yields 0.60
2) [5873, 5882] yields 0.14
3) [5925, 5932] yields 0.06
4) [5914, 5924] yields 0.05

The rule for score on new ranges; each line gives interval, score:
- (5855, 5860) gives 0.84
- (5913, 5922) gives 0.85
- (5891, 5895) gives 0.70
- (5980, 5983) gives 0.99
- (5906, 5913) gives 0.93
